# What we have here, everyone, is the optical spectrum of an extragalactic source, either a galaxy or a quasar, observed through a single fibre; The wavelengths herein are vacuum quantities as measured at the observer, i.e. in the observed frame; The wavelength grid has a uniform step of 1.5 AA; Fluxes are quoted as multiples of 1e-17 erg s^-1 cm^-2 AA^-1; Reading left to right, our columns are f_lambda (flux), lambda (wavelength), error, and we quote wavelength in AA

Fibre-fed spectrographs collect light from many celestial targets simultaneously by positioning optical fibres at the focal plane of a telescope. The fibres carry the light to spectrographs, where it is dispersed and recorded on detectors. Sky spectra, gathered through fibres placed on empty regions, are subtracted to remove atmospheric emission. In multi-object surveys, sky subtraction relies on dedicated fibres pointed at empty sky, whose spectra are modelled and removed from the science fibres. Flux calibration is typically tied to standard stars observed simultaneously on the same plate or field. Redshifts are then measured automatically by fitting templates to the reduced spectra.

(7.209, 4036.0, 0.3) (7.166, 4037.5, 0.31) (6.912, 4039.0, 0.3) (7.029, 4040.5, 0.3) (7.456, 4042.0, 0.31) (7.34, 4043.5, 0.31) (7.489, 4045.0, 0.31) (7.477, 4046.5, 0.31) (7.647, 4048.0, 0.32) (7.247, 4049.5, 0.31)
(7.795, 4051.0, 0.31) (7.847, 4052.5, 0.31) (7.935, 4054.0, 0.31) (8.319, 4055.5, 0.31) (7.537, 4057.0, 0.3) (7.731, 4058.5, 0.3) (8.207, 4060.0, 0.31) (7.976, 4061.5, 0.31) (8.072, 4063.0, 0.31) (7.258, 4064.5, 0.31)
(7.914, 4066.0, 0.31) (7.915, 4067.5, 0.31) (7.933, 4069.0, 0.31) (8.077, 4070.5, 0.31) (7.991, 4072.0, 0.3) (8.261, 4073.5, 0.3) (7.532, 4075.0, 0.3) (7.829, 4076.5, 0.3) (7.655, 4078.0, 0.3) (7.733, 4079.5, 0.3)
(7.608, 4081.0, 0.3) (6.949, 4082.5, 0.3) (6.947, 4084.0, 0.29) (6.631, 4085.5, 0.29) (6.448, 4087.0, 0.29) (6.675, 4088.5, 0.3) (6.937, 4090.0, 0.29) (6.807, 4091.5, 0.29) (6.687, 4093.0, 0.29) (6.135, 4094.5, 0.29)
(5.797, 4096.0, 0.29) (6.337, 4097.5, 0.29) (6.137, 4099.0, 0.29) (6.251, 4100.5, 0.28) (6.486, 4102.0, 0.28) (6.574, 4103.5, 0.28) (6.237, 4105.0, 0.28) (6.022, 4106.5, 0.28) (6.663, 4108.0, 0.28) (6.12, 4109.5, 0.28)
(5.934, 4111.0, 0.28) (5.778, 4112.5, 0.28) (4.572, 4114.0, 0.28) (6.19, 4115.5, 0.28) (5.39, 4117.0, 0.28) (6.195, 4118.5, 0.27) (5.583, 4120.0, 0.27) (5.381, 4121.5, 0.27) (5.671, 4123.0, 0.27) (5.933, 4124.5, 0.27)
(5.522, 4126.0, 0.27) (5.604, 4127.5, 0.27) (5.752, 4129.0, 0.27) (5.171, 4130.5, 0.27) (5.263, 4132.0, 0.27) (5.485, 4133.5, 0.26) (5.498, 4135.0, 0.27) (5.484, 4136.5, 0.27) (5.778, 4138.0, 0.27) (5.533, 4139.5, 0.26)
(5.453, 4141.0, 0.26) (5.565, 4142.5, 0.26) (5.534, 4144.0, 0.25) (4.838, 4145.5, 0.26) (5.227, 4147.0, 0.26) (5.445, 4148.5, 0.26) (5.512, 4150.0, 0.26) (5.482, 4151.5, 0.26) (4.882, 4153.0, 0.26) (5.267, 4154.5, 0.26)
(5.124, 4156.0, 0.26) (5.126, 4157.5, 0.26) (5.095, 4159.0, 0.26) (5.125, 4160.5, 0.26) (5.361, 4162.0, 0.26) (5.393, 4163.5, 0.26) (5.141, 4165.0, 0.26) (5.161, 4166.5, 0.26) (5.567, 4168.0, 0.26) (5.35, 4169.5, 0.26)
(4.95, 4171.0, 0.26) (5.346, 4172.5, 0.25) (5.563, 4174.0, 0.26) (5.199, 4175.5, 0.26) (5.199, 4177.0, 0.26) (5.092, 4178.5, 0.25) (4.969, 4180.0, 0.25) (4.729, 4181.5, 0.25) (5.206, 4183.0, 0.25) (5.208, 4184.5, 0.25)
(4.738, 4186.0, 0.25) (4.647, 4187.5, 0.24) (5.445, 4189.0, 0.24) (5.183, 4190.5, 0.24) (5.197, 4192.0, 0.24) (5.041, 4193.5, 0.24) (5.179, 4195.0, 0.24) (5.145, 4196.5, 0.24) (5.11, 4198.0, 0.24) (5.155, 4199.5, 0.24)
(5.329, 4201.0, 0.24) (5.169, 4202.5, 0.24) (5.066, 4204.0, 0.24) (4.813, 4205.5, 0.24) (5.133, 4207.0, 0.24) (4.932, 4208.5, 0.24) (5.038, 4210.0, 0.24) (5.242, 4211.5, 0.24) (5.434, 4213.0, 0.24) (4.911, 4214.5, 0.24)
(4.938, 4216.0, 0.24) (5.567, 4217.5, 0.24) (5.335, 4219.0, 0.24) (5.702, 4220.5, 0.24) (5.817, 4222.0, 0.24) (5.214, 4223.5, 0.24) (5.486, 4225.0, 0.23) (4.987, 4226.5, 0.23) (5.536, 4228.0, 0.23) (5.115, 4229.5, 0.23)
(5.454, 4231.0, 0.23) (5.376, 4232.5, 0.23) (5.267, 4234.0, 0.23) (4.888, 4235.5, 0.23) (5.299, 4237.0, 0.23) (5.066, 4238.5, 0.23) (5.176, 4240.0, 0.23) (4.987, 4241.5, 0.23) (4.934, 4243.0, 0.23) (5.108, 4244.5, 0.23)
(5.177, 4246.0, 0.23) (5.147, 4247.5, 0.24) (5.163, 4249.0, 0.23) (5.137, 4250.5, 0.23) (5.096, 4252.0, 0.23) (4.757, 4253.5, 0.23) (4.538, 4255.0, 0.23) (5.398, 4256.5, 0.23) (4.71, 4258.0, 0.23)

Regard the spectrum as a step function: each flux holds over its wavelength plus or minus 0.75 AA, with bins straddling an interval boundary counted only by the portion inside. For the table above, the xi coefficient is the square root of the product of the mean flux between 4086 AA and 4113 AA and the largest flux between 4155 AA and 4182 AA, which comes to 5.94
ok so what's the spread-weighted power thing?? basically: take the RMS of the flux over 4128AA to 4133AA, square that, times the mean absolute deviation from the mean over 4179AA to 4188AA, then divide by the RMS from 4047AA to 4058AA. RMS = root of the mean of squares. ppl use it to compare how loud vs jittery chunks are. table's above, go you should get 0.79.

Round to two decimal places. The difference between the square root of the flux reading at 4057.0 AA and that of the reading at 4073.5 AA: -0.13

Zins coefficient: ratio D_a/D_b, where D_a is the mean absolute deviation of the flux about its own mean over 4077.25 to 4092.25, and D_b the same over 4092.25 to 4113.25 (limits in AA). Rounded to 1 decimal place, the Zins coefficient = 1.6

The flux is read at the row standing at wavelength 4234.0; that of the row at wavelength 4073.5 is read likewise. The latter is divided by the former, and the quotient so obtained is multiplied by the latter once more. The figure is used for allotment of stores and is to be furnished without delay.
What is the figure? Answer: 13.0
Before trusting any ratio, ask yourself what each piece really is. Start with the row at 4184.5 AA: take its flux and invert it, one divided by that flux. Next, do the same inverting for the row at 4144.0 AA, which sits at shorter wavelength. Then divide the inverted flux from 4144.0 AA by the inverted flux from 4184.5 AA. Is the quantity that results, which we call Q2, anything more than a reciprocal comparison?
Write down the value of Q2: 0.941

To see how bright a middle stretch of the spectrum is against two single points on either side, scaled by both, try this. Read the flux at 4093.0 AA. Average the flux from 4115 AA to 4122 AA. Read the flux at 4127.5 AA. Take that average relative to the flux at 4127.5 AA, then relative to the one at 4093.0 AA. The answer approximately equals 0.153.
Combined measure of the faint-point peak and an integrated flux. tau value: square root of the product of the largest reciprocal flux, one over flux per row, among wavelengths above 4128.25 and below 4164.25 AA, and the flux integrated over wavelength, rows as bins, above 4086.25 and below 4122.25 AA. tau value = 6.8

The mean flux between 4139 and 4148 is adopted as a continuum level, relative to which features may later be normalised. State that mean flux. 5.36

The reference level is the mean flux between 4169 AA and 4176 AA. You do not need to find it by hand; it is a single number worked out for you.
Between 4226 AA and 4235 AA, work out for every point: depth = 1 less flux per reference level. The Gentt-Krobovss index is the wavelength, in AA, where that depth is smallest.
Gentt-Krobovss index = 4228.0 AA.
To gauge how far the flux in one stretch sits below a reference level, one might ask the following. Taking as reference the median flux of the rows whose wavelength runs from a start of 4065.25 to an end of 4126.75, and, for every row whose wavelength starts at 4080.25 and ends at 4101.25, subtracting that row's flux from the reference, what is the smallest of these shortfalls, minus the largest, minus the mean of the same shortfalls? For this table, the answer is -1.70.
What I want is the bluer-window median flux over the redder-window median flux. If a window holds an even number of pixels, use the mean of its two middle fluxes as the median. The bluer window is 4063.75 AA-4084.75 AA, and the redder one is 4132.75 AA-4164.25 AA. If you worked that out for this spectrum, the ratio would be 1.43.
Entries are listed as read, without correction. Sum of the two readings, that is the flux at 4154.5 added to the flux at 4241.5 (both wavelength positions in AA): 10.25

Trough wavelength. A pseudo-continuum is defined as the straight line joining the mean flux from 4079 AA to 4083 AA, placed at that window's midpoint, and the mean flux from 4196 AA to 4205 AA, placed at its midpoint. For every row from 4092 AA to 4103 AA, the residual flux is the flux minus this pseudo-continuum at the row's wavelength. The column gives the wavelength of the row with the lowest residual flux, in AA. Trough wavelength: 4096.0 AA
